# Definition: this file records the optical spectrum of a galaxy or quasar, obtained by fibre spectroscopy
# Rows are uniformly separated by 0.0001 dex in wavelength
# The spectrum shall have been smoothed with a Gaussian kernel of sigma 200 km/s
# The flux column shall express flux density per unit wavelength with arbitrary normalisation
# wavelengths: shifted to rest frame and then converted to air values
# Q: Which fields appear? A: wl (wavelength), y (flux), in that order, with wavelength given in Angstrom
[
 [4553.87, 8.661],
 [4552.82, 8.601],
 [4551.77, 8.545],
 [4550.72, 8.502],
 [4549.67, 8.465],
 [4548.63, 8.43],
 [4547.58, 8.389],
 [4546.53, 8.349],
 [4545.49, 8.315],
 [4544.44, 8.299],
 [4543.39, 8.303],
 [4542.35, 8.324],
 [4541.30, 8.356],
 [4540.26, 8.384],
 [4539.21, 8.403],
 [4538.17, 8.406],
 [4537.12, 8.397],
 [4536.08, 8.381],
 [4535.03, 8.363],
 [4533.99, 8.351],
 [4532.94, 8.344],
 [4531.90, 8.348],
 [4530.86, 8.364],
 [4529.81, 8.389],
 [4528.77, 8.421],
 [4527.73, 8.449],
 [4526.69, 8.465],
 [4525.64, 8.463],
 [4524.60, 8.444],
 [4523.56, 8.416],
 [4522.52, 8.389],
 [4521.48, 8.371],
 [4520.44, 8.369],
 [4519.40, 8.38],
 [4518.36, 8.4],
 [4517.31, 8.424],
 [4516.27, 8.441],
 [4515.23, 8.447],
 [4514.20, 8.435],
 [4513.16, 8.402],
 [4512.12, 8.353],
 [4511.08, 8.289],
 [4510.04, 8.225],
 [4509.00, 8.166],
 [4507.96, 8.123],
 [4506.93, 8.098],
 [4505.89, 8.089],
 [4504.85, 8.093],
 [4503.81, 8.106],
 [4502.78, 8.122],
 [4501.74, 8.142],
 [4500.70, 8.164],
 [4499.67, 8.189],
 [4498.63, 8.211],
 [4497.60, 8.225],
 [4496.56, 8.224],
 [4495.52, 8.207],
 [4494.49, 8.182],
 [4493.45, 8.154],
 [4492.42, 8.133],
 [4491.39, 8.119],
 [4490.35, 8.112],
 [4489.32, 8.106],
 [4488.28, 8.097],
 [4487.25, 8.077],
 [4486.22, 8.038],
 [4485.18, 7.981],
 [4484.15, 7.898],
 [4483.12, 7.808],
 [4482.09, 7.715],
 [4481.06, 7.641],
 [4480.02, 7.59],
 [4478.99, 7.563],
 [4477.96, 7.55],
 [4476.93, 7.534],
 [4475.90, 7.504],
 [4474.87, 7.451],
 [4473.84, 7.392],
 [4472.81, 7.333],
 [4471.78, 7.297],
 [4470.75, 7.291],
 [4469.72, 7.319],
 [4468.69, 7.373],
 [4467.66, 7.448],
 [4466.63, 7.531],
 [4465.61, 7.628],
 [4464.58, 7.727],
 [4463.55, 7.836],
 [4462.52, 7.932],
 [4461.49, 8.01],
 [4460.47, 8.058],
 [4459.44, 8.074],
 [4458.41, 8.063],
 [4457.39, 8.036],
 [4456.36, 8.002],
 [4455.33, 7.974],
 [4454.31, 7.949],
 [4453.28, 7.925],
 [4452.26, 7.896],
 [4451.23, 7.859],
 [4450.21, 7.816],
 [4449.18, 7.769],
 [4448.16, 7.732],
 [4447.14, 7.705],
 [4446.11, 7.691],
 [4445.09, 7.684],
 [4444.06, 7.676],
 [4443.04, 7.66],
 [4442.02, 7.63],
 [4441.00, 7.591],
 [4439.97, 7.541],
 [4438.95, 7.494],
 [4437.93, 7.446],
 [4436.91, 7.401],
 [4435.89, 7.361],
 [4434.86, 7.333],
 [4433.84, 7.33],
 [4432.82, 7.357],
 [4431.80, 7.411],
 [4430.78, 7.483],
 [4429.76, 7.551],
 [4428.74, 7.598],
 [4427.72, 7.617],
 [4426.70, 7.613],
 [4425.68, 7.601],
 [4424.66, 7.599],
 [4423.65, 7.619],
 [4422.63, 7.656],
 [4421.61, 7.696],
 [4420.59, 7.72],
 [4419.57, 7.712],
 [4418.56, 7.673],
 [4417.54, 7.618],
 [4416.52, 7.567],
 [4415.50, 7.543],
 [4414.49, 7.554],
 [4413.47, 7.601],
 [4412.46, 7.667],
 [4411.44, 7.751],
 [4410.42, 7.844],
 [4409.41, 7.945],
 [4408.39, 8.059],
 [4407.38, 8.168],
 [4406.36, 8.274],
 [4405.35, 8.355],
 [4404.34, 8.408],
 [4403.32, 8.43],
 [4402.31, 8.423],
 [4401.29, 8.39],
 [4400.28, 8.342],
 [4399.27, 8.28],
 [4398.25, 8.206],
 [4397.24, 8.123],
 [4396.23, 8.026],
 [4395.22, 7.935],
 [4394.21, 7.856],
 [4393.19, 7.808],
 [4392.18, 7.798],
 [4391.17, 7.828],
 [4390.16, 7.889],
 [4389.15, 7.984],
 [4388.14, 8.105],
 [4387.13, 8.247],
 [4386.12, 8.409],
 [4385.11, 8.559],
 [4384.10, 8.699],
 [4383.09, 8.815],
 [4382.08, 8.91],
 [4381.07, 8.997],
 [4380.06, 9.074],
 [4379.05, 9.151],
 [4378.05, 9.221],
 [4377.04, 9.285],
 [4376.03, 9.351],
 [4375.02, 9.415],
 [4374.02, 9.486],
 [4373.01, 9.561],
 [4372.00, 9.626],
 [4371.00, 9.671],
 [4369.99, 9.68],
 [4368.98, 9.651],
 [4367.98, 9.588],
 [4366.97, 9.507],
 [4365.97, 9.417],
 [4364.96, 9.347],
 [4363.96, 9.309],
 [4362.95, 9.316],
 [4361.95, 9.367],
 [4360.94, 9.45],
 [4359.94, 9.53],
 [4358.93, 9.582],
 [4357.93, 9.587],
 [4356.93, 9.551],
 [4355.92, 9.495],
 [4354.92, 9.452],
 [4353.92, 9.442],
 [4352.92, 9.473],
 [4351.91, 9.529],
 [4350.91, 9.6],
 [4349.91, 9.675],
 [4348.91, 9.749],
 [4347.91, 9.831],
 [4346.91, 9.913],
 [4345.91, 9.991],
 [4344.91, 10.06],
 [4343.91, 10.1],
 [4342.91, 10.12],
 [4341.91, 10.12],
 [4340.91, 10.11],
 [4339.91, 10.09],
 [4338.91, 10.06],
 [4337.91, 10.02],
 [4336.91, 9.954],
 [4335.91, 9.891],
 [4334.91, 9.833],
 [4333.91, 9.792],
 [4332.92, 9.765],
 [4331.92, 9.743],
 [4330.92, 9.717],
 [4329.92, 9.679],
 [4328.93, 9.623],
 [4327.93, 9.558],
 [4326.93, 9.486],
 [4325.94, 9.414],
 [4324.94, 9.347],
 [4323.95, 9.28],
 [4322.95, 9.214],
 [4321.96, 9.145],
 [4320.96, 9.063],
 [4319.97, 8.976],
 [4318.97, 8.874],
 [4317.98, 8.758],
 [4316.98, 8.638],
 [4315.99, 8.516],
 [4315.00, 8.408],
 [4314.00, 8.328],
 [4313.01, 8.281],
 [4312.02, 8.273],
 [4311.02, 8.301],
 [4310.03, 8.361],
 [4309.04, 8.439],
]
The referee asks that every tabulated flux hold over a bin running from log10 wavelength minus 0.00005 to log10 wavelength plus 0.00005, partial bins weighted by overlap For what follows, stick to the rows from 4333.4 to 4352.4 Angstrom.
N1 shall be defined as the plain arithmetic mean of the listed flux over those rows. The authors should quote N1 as 9.9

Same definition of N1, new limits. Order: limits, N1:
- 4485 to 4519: 8.2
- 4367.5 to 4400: 8.7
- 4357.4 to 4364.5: 9.4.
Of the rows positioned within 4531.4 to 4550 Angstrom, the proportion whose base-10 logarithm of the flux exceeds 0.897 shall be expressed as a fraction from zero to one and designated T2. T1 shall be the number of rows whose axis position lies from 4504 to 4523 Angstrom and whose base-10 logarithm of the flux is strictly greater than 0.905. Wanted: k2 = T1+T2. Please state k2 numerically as 19.0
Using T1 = 18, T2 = 1.0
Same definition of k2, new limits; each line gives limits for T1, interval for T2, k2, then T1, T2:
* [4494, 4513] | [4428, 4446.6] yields 18.0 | 18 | 0.0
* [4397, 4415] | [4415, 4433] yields 12.0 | 12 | 0.0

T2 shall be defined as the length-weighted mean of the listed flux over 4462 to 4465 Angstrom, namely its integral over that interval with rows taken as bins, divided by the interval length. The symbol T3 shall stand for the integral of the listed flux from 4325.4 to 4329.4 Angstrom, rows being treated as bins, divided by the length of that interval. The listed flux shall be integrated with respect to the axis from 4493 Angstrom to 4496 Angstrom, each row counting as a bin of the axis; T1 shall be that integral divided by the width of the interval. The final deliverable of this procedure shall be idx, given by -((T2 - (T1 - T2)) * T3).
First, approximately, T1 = 8.2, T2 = 7.82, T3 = 9.5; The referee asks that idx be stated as -71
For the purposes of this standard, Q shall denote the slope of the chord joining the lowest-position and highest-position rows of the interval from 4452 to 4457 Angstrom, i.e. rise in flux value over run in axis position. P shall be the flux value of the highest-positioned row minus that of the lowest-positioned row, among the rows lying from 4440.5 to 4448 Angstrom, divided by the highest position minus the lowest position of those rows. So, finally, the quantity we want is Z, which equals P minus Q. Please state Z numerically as -0.007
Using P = 0.019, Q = 0.026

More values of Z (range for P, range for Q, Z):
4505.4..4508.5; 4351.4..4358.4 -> 0.007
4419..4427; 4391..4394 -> -0.004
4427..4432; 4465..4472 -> 0.003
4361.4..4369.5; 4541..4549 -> 0.030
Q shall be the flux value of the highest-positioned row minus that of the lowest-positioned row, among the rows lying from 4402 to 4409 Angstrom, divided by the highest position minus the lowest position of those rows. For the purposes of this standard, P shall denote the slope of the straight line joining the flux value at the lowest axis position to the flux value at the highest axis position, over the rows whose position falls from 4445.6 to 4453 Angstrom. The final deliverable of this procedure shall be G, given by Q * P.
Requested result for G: -0.002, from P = 0.03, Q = -0.060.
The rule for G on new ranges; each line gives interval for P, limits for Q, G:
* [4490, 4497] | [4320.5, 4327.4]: 0.001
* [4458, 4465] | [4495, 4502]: 0.001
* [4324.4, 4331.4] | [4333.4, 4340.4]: 0.003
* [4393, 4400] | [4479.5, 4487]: 0.006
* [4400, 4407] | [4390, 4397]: 0.000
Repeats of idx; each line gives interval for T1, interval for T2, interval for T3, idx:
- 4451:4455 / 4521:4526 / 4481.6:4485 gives -70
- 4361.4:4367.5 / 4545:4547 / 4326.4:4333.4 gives -71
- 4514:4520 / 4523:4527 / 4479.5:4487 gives -66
